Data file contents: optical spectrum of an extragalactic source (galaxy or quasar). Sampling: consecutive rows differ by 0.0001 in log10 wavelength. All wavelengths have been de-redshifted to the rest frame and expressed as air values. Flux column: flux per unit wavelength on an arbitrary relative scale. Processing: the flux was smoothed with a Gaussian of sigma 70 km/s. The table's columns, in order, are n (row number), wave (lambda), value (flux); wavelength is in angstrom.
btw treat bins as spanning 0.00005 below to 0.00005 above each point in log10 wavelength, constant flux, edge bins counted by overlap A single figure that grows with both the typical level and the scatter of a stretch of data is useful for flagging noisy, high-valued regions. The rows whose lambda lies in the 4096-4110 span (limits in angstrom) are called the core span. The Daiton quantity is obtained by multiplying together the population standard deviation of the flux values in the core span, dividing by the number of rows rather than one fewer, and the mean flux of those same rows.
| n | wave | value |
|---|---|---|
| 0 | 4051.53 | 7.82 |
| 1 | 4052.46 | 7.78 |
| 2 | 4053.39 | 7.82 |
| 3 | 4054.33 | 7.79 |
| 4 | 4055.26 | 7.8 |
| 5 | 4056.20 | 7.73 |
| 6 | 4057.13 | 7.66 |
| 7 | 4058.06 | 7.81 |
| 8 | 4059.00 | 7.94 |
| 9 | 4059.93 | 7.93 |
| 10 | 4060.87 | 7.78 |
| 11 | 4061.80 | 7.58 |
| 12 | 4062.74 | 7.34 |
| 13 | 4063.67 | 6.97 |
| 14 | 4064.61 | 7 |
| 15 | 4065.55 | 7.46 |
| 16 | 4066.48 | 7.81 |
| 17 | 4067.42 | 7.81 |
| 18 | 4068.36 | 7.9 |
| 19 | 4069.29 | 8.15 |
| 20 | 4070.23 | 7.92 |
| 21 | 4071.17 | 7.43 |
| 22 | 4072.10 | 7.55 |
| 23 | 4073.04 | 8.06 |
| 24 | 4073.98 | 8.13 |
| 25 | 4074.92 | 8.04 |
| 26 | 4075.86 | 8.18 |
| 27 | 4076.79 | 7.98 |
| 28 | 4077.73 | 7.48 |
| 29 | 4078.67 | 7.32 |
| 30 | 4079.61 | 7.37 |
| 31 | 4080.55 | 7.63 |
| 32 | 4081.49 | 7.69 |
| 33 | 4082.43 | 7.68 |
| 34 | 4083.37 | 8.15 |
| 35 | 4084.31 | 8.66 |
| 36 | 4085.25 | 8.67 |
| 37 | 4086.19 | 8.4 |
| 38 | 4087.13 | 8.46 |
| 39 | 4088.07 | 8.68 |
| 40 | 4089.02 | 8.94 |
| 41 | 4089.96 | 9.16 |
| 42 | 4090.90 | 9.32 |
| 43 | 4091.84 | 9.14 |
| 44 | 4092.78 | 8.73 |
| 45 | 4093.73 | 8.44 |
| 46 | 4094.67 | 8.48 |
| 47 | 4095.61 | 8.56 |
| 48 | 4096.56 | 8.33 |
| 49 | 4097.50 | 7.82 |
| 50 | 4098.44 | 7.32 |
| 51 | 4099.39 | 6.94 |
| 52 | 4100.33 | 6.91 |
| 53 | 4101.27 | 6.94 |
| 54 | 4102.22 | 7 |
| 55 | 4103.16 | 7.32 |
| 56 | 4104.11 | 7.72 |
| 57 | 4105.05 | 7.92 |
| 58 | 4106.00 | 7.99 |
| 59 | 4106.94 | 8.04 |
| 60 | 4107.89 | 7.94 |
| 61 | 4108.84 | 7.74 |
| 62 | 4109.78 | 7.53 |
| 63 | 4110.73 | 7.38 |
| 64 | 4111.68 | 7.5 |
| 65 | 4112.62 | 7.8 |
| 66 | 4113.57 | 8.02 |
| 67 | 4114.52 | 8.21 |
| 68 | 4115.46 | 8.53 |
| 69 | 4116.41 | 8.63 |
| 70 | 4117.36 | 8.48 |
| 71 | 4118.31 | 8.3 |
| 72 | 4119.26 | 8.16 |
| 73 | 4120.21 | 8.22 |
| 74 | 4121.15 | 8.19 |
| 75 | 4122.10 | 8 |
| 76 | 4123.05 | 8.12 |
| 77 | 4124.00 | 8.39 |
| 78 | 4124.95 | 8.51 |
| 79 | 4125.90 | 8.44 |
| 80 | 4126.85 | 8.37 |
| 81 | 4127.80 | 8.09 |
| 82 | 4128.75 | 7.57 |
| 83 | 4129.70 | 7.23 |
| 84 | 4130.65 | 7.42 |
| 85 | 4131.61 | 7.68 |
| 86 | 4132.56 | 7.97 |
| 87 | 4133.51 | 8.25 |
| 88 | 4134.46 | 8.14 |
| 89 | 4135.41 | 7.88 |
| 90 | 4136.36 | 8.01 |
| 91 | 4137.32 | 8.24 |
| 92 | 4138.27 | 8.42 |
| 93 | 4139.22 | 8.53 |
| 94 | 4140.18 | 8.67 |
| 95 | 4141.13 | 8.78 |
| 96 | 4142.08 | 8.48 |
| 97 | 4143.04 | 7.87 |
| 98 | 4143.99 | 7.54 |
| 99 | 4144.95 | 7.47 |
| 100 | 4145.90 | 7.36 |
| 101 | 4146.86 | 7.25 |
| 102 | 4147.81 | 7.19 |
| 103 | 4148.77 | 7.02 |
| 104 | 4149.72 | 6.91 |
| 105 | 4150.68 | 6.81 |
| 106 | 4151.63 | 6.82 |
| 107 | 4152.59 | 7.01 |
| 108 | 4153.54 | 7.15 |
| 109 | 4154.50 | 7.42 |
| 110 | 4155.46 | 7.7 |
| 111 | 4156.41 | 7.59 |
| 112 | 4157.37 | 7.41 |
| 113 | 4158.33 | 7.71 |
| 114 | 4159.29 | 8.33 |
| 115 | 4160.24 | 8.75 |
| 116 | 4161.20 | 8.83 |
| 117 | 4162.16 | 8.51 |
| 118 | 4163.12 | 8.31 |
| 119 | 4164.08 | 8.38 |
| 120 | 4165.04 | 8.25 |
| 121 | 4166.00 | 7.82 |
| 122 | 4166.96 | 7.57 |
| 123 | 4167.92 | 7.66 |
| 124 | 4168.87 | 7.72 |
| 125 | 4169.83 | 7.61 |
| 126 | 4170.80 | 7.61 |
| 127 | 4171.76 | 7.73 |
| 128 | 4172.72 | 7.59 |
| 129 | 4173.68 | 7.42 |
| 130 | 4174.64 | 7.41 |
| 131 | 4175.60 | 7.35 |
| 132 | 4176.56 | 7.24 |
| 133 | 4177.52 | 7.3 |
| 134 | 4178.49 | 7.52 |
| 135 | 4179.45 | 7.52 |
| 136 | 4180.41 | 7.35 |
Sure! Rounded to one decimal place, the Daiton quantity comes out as 3.4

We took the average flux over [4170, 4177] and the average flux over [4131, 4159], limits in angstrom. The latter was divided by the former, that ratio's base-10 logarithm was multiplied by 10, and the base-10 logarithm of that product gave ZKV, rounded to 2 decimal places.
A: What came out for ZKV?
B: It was -0.90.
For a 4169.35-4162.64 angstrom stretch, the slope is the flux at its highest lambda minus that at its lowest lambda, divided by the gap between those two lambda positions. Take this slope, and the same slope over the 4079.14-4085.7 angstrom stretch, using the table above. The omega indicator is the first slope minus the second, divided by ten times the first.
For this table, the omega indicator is 0.3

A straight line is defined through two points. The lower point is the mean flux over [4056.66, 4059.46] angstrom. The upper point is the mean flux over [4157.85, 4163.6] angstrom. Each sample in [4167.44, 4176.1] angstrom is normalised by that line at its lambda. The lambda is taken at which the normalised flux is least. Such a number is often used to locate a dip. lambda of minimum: 4175.60 angstrom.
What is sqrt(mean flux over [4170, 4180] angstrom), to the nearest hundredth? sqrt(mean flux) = 2.73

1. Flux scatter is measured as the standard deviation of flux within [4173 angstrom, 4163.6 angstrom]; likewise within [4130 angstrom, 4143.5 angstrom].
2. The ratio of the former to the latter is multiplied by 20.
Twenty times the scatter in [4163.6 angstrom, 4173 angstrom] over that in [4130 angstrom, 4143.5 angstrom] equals 15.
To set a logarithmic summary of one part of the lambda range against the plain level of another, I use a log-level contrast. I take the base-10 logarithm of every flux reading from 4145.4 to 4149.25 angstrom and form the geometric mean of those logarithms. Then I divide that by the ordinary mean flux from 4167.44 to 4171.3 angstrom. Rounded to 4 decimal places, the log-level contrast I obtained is 0.1121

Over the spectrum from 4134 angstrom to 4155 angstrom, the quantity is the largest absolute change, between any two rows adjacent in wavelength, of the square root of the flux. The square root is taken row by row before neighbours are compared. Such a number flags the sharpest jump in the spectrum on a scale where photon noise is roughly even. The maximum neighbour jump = 0.11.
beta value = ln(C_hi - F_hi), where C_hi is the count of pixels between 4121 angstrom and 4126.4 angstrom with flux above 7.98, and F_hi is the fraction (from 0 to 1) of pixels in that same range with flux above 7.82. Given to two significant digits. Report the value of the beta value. 1.6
